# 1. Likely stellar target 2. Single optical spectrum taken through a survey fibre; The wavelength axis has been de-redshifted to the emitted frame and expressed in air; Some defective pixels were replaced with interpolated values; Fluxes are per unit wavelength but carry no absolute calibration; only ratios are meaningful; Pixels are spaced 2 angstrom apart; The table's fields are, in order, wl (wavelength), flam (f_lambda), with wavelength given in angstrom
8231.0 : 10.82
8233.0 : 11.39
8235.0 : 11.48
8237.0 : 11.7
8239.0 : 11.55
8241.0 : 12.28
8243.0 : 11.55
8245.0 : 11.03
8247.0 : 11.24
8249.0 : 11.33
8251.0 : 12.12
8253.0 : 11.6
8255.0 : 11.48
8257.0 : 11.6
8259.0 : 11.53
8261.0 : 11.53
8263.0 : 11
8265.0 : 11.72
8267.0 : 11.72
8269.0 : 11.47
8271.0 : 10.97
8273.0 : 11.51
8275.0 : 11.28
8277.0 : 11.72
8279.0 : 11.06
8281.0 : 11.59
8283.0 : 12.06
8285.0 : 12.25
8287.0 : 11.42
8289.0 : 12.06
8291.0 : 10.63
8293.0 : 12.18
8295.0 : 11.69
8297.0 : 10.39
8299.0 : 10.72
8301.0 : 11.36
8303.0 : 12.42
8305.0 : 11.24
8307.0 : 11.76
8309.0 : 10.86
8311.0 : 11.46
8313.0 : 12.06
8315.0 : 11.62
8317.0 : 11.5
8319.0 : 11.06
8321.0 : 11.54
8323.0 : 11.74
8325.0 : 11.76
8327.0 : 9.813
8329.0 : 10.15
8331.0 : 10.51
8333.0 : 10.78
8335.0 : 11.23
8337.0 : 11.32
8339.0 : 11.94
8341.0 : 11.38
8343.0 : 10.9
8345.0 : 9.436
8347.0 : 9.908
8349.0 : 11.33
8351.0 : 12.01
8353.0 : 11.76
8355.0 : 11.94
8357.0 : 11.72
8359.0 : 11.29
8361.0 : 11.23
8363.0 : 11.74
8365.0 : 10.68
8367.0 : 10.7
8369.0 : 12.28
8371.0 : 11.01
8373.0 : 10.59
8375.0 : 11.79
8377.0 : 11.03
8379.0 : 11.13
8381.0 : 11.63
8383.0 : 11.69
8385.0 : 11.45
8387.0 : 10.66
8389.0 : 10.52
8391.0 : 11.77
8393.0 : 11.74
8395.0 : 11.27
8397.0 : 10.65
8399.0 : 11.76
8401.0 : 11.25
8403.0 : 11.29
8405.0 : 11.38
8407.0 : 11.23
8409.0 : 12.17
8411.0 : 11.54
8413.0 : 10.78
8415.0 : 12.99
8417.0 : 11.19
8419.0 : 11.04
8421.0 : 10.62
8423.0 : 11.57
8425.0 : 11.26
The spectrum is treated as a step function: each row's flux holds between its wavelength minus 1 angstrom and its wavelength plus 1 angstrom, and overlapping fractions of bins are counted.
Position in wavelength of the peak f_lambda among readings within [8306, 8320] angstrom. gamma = 8313.0 angstrom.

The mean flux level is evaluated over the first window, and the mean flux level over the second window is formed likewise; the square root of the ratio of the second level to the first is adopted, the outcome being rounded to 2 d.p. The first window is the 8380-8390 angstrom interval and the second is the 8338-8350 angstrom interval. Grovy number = 0.98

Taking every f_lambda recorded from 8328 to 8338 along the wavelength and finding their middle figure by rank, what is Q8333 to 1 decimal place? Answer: 10.8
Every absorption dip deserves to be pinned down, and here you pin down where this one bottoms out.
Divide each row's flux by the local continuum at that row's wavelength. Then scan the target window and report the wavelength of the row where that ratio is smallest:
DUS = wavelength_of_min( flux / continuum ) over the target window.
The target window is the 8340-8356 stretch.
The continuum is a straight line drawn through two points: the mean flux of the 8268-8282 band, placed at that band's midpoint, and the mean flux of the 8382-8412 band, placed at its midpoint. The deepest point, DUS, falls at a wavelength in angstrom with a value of 8345.0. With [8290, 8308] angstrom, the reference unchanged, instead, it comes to 8297.0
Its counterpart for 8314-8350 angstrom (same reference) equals 8345.0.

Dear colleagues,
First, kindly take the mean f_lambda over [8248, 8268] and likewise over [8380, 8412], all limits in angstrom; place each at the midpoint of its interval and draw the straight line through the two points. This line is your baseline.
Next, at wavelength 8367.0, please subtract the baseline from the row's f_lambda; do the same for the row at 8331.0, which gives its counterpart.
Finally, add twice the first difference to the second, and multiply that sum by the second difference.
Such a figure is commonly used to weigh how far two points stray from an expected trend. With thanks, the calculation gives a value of 2.3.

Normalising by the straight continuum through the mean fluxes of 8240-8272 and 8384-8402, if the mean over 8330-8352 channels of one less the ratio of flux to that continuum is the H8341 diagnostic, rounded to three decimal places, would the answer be 0.032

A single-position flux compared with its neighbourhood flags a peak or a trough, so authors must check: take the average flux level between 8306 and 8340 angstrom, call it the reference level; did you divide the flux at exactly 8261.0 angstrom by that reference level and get 1.03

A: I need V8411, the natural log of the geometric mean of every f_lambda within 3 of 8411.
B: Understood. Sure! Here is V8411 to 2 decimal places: 2.44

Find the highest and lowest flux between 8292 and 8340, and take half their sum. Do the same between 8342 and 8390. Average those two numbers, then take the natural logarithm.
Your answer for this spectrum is 2.40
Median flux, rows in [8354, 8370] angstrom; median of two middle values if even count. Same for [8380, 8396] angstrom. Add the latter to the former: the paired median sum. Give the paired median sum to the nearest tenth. 23.0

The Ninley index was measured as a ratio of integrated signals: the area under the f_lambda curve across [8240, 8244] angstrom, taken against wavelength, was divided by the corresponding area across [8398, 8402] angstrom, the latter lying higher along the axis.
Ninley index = 1.036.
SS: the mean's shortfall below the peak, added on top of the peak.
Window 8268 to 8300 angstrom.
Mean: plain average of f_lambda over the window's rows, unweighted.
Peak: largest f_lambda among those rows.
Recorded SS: 13.1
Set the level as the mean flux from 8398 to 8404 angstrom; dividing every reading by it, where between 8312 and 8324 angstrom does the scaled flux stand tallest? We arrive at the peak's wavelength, 8313.0 angstrom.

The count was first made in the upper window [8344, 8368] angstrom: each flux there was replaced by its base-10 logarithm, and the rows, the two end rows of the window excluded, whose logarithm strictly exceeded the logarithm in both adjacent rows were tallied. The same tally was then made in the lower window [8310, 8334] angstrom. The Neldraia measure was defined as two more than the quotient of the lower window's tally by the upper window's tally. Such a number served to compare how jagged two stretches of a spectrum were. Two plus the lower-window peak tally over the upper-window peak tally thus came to 2.67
